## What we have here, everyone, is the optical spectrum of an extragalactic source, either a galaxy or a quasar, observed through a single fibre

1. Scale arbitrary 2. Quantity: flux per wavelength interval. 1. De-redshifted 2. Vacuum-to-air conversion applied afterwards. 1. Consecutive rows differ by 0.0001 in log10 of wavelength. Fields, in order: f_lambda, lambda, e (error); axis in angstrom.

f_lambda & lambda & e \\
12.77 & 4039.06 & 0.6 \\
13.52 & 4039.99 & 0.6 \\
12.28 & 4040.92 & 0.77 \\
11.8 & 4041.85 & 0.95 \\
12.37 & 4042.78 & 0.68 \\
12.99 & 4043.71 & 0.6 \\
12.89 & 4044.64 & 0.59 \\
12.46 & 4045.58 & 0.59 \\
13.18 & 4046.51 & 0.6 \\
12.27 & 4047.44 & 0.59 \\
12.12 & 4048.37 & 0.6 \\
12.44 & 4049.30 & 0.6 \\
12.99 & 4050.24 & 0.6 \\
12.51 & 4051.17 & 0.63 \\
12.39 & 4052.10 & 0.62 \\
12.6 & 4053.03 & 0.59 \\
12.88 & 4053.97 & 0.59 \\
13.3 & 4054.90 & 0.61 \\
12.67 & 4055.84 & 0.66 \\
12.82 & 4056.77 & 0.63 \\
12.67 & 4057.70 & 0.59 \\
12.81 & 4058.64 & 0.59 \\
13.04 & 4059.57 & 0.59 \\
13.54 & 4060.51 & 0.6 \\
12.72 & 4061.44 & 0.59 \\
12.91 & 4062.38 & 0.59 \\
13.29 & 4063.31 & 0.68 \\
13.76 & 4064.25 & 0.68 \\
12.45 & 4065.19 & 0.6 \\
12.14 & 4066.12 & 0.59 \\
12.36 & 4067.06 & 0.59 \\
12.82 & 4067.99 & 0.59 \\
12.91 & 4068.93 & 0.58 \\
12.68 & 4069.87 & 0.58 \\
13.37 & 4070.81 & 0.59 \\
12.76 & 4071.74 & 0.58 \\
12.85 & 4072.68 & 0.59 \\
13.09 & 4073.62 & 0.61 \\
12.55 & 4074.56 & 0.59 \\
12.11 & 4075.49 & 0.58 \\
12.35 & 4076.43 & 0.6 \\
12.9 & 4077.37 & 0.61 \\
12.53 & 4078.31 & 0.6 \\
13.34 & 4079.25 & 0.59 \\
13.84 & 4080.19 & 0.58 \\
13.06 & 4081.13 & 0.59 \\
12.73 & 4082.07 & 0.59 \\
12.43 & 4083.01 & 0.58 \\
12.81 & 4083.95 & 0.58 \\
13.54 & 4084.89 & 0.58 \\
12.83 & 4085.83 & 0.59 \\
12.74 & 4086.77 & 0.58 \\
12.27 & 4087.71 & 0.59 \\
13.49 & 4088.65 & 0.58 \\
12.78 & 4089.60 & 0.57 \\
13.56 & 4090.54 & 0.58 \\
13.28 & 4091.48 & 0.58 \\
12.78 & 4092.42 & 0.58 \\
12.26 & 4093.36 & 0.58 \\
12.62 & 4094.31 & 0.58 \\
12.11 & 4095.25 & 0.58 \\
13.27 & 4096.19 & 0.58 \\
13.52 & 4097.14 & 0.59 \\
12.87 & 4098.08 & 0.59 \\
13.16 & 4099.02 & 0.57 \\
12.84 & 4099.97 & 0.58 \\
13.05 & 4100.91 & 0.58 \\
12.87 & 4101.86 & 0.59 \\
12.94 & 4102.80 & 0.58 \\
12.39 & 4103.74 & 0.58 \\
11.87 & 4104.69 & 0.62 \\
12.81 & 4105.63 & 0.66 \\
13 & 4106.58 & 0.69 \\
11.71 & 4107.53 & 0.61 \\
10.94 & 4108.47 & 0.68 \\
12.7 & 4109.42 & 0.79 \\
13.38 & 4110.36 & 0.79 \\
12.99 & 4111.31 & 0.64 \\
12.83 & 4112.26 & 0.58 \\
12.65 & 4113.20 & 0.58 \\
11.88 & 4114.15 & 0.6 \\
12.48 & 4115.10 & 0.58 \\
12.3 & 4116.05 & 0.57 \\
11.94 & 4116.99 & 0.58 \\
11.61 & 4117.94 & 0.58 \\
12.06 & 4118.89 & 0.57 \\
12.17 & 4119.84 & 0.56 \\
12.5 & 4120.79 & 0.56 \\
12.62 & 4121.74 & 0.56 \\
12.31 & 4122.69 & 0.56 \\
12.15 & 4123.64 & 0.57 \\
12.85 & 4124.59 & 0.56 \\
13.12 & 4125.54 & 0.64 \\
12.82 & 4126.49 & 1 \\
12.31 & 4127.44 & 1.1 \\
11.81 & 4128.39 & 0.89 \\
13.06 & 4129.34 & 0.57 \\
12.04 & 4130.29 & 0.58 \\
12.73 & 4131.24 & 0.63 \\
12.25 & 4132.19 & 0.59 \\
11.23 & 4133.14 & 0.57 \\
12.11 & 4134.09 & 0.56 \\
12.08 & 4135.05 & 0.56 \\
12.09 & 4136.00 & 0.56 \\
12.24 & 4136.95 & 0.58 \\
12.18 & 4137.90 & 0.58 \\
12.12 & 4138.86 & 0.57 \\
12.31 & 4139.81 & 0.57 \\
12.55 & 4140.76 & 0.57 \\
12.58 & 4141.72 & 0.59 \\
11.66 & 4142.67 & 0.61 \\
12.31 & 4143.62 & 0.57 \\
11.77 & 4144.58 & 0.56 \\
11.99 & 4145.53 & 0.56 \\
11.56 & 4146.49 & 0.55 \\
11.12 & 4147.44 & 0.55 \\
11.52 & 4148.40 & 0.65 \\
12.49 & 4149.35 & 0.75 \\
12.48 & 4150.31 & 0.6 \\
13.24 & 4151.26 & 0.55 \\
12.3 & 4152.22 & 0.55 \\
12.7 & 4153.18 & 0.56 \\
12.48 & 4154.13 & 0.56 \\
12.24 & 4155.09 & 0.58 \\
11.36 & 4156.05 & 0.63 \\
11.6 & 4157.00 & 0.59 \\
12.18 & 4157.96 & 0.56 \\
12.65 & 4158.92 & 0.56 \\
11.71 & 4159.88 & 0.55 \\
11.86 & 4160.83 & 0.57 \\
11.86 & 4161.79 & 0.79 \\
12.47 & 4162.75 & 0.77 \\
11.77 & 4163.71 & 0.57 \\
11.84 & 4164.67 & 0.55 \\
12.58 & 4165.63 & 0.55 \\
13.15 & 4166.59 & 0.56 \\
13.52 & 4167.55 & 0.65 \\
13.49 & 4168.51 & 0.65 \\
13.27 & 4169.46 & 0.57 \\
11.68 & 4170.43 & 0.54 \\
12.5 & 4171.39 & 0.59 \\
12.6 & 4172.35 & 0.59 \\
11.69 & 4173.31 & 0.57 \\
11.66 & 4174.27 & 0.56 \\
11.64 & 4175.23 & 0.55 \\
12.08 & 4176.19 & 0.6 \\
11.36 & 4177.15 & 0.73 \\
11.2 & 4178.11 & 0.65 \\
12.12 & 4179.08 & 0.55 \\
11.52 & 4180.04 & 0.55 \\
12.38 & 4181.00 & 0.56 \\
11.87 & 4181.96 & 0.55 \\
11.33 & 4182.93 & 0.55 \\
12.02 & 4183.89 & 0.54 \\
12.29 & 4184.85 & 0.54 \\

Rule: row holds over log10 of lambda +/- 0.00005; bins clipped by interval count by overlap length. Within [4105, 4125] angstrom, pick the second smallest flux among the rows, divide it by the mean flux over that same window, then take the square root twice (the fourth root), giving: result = 0.984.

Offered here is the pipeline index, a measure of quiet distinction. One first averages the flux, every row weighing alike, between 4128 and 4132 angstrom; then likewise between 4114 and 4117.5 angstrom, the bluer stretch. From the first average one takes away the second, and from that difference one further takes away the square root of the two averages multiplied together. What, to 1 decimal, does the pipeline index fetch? -12.0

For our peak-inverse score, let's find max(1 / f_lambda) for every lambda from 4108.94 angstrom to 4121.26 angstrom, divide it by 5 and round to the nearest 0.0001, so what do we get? 0.0172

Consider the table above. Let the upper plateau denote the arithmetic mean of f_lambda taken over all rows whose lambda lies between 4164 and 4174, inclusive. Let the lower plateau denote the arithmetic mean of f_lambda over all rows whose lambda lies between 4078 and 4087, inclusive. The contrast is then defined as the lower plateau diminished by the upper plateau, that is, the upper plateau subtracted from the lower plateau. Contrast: 0.4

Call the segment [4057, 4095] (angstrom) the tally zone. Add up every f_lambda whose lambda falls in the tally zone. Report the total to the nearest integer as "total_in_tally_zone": 515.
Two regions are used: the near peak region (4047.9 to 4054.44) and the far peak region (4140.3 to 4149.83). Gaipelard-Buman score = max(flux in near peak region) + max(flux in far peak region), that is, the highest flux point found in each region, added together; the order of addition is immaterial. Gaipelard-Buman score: 25.6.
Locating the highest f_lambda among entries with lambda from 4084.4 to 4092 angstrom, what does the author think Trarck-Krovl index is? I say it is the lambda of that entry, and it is 4090.54 angstrom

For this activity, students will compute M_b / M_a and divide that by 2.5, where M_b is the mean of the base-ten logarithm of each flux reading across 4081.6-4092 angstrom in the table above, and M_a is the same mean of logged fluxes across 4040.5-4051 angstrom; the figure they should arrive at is 0.405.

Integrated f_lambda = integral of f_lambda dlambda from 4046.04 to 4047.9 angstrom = 23.7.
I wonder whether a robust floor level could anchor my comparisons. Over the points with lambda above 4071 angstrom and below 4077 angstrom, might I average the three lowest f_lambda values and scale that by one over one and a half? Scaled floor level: 8.22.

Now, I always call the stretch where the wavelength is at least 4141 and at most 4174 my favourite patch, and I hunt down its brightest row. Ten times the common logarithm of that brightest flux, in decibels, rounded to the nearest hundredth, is 11.31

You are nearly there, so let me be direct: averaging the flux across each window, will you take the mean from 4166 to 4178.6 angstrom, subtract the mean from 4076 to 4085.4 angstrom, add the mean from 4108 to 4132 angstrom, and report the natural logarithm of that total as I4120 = 2.46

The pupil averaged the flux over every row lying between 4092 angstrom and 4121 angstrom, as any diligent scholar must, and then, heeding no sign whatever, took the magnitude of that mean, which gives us 12.5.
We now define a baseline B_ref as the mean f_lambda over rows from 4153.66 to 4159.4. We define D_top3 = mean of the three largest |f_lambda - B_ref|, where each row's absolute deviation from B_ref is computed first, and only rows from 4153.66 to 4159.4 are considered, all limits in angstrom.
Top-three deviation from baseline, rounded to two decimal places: 0.59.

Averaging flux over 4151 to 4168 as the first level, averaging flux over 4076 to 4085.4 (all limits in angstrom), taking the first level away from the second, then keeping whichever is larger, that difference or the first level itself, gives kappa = 12.3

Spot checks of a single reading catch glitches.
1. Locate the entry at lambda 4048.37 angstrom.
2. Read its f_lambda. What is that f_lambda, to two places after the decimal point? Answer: 12.12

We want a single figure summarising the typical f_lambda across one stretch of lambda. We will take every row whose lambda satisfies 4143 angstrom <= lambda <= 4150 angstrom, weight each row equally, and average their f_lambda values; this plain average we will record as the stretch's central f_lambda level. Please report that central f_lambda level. 11.8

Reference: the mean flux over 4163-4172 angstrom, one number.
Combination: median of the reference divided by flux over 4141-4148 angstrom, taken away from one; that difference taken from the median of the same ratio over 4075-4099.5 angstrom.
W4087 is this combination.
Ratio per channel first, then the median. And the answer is 1.06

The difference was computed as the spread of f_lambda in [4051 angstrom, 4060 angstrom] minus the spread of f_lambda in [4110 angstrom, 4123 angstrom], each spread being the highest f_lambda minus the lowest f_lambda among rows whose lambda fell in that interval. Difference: -0.86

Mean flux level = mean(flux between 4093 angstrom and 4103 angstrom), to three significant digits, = 12.9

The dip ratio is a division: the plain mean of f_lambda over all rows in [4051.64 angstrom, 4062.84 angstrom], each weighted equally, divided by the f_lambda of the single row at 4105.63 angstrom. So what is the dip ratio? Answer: 1.00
